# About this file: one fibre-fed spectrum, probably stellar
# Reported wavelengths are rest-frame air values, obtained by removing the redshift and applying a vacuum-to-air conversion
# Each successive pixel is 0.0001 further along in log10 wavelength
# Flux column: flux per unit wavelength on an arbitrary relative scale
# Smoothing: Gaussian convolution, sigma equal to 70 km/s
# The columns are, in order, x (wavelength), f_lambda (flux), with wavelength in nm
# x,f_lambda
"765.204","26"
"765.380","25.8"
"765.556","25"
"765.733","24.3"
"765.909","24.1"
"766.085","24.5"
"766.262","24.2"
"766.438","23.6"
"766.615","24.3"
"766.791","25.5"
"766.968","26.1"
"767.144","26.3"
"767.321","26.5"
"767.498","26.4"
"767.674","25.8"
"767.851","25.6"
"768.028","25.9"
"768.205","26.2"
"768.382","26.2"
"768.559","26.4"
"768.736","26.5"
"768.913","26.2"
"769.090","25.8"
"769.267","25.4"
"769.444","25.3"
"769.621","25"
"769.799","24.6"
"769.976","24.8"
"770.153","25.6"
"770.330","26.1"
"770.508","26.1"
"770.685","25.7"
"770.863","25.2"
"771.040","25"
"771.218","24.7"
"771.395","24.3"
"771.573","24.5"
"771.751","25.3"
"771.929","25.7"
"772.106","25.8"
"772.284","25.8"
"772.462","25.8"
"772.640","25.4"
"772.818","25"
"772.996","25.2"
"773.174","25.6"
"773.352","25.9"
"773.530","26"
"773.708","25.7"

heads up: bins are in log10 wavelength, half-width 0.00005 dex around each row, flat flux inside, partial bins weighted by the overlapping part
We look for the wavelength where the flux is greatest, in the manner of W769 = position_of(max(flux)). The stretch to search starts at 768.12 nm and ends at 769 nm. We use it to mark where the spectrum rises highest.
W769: 768.736 nm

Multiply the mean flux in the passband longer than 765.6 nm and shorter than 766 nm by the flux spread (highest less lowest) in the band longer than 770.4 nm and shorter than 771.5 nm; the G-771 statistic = 44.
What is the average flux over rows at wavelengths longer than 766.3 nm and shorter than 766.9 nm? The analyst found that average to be 24.5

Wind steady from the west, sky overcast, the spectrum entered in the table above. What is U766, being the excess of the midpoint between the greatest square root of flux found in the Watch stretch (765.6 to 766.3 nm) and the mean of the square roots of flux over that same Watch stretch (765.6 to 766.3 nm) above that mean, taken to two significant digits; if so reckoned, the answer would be 0.011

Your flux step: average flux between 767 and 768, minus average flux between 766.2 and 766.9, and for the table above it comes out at 1.7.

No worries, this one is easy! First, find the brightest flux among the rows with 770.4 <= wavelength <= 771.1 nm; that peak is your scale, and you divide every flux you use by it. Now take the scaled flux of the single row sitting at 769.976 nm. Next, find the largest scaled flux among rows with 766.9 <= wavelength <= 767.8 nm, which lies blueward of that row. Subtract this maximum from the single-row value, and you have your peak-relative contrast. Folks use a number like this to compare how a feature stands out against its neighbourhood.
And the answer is -0.07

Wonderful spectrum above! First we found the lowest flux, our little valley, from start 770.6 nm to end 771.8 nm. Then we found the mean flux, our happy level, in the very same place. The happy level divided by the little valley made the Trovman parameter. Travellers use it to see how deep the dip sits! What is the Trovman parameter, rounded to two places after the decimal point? 1.03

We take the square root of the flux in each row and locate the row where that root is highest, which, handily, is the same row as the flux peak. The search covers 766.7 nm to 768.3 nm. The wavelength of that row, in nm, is 767.321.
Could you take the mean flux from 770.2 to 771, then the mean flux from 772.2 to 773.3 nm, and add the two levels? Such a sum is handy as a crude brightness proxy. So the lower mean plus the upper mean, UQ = 51.2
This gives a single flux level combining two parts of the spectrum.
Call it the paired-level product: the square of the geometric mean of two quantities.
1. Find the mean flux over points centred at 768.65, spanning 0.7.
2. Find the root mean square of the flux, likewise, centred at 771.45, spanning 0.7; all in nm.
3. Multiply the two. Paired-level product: 650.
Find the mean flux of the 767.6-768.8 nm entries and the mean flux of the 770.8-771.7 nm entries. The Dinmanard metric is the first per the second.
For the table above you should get 1.05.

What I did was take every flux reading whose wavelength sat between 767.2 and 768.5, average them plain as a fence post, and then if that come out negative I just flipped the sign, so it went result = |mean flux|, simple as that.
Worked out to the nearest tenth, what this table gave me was 26.1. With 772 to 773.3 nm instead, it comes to 25.5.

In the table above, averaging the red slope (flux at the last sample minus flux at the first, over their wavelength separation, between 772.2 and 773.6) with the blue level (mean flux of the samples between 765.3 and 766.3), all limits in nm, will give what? 12.41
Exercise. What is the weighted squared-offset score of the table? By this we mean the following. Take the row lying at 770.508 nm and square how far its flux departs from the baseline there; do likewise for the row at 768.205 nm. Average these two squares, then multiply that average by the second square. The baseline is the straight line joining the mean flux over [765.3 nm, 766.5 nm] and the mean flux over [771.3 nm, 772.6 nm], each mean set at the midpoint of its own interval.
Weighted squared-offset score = 3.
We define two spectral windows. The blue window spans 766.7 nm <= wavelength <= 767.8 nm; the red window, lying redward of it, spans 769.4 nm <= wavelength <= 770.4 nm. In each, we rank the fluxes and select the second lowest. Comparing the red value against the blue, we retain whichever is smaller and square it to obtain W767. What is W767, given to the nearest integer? 615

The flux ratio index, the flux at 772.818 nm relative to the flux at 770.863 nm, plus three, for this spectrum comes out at 3.99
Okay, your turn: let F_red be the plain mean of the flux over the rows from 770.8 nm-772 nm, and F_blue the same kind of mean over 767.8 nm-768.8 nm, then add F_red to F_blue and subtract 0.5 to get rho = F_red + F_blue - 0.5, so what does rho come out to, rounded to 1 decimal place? 50.6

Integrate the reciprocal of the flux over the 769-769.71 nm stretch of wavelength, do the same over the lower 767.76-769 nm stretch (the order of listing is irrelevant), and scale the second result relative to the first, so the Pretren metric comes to 1.7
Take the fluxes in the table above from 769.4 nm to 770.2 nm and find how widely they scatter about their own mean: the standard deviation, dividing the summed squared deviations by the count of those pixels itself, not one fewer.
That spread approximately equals 0.36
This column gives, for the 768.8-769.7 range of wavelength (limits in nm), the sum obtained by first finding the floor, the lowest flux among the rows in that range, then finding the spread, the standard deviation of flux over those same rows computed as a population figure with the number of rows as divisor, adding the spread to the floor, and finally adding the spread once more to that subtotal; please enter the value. 25.8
